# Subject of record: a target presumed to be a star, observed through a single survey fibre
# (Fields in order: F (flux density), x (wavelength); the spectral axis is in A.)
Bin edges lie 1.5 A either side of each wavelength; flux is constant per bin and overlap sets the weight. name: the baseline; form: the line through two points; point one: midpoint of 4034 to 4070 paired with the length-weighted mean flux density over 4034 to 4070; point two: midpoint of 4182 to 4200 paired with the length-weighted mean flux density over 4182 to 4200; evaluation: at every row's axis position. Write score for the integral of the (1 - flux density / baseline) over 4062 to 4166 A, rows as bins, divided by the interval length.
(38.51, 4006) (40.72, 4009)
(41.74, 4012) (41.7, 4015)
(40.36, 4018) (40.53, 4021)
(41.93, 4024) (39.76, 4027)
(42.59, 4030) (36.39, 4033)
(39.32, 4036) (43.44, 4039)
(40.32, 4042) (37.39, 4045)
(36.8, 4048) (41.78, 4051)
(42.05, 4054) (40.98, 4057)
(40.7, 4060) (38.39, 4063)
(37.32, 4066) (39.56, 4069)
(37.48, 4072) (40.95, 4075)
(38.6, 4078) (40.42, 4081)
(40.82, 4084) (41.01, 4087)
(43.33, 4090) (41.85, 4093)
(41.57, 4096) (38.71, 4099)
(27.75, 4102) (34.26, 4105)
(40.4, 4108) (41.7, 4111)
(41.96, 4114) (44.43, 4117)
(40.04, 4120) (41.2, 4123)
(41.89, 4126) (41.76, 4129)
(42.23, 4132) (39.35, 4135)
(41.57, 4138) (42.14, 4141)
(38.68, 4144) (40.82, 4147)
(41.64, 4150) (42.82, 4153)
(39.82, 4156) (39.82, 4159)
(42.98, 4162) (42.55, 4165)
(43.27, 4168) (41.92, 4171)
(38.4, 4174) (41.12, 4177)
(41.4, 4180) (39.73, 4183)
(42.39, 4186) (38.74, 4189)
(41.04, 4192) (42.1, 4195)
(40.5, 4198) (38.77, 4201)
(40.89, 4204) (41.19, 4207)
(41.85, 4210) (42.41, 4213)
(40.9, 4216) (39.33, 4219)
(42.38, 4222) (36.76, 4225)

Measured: -0.0017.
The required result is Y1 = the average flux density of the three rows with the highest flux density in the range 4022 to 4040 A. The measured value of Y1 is 42.7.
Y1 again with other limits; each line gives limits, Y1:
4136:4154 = 42.2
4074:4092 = 41.8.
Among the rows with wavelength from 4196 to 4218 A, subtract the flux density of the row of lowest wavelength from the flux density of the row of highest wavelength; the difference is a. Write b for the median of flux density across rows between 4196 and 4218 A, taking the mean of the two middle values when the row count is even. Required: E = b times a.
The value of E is 16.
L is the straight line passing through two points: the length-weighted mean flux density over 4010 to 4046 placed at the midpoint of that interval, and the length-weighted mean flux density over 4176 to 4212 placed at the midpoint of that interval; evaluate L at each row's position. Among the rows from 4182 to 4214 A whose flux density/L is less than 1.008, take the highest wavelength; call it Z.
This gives 4204 A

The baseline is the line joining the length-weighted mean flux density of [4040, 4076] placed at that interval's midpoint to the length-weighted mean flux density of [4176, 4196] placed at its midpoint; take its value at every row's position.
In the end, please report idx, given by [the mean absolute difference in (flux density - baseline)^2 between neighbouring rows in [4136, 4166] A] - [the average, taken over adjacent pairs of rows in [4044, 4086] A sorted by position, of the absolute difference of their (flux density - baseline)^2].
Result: 0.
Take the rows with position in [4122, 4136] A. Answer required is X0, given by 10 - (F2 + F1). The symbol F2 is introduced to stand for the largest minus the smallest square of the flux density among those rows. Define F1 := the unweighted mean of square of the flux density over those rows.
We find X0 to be -1931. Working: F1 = 1706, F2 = 235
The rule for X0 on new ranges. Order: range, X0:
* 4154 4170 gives -2017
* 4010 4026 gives -1821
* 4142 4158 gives -1991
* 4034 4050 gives -2085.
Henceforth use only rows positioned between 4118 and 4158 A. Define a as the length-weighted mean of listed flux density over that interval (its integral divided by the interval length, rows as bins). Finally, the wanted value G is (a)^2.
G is 1689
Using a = 41.1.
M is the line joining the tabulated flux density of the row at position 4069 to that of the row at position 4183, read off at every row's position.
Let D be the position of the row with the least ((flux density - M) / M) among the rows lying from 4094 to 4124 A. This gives 4102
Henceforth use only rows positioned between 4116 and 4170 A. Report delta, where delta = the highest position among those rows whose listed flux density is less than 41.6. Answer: 4159 A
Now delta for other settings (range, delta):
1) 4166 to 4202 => 4201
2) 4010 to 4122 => 4120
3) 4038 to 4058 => 4057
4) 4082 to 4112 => 4108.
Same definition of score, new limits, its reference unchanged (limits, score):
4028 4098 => -0.0063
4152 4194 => -0.0131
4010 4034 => -0.0284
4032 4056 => -0.0010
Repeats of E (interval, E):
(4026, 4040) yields 146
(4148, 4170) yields 69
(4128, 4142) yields 16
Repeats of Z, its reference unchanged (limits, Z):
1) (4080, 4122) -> 4120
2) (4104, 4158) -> 4156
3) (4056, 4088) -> 4084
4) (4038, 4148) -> 4147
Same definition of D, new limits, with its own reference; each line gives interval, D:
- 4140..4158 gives 4144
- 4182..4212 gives 4189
